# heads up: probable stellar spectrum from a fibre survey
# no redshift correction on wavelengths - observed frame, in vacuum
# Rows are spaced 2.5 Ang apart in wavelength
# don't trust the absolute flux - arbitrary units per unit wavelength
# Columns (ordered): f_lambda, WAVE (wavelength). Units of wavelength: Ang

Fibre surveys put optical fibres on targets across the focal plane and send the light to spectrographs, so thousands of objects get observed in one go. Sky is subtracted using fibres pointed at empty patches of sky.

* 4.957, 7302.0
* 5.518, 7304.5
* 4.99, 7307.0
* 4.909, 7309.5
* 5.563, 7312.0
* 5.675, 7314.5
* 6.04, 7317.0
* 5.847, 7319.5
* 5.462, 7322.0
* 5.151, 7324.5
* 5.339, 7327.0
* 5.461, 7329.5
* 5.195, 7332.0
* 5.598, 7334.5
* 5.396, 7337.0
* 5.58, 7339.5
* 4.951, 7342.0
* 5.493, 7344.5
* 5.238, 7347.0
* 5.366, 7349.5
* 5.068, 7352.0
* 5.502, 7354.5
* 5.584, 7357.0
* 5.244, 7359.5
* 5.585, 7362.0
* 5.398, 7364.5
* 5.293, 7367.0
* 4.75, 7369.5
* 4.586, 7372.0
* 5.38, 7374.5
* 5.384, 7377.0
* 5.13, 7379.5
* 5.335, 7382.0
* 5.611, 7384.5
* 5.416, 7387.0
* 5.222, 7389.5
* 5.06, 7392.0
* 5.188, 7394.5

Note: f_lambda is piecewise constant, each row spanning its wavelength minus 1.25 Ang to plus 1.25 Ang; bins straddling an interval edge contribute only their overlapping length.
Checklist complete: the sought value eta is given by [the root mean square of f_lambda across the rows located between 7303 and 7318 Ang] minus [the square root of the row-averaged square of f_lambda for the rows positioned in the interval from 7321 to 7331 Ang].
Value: 0.11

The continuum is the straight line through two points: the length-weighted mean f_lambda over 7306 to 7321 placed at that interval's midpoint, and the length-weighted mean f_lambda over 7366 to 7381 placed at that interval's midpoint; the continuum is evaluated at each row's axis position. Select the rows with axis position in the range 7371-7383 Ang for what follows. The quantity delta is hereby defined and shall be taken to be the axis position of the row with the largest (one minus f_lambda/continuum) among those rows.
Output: 7372.0 Ang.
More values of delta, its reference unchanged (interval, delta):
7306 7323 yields 7309.5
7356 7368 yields 7359.5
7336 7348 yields 7342.0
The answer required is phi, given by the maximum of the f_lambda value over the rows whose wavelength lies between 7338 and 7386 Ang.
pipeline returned 5.611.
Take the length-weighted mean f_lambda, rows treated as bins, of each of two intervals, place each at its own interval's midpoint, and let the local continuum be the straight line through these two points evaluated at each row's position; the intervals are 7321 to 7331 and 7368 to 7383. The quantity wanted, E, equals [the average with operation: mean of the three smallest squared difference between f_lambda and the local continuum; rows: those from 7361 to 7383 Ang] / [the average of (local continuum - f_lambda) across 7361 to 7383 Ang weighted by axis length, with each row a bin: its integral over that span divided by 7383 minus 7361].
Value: -0.34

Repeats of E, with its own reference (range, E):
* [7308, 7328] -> -0.09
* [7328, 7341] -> -0.11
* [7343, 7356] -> -0.13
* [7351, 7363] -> -0.18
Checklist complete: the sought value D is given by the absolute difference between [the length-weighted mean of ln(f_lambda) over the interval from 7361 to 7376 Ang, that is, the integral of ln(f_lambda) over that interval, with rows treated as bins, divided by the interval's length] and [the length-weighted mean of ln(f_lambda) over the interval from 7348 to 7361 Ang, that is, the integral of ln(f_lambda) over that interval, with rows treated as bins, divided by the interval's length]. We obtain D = 0.039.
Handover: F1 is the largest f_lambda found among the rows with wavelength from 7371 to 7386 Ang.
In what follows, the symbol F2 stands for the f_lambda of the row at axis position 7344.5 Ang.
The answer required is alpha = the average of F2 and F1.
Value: 5.6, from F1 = 5.611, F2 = 5.493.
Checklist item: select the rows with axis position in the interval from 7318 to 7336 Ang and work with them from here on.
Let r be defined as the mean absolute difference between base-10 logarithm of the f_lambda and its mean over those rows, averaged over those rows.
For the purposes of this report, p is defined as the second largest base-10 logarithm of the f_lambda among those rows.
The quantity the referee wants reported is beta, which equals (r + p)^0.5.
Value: 0.873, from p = 0.748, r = 0.0142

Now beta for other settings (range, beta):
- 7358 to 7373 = 0.872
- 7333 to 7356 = 0.873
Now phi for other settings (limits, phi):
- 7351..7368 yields 5.585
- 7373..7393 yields 5.611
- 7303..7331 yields 6.04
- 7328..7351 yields 5.598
